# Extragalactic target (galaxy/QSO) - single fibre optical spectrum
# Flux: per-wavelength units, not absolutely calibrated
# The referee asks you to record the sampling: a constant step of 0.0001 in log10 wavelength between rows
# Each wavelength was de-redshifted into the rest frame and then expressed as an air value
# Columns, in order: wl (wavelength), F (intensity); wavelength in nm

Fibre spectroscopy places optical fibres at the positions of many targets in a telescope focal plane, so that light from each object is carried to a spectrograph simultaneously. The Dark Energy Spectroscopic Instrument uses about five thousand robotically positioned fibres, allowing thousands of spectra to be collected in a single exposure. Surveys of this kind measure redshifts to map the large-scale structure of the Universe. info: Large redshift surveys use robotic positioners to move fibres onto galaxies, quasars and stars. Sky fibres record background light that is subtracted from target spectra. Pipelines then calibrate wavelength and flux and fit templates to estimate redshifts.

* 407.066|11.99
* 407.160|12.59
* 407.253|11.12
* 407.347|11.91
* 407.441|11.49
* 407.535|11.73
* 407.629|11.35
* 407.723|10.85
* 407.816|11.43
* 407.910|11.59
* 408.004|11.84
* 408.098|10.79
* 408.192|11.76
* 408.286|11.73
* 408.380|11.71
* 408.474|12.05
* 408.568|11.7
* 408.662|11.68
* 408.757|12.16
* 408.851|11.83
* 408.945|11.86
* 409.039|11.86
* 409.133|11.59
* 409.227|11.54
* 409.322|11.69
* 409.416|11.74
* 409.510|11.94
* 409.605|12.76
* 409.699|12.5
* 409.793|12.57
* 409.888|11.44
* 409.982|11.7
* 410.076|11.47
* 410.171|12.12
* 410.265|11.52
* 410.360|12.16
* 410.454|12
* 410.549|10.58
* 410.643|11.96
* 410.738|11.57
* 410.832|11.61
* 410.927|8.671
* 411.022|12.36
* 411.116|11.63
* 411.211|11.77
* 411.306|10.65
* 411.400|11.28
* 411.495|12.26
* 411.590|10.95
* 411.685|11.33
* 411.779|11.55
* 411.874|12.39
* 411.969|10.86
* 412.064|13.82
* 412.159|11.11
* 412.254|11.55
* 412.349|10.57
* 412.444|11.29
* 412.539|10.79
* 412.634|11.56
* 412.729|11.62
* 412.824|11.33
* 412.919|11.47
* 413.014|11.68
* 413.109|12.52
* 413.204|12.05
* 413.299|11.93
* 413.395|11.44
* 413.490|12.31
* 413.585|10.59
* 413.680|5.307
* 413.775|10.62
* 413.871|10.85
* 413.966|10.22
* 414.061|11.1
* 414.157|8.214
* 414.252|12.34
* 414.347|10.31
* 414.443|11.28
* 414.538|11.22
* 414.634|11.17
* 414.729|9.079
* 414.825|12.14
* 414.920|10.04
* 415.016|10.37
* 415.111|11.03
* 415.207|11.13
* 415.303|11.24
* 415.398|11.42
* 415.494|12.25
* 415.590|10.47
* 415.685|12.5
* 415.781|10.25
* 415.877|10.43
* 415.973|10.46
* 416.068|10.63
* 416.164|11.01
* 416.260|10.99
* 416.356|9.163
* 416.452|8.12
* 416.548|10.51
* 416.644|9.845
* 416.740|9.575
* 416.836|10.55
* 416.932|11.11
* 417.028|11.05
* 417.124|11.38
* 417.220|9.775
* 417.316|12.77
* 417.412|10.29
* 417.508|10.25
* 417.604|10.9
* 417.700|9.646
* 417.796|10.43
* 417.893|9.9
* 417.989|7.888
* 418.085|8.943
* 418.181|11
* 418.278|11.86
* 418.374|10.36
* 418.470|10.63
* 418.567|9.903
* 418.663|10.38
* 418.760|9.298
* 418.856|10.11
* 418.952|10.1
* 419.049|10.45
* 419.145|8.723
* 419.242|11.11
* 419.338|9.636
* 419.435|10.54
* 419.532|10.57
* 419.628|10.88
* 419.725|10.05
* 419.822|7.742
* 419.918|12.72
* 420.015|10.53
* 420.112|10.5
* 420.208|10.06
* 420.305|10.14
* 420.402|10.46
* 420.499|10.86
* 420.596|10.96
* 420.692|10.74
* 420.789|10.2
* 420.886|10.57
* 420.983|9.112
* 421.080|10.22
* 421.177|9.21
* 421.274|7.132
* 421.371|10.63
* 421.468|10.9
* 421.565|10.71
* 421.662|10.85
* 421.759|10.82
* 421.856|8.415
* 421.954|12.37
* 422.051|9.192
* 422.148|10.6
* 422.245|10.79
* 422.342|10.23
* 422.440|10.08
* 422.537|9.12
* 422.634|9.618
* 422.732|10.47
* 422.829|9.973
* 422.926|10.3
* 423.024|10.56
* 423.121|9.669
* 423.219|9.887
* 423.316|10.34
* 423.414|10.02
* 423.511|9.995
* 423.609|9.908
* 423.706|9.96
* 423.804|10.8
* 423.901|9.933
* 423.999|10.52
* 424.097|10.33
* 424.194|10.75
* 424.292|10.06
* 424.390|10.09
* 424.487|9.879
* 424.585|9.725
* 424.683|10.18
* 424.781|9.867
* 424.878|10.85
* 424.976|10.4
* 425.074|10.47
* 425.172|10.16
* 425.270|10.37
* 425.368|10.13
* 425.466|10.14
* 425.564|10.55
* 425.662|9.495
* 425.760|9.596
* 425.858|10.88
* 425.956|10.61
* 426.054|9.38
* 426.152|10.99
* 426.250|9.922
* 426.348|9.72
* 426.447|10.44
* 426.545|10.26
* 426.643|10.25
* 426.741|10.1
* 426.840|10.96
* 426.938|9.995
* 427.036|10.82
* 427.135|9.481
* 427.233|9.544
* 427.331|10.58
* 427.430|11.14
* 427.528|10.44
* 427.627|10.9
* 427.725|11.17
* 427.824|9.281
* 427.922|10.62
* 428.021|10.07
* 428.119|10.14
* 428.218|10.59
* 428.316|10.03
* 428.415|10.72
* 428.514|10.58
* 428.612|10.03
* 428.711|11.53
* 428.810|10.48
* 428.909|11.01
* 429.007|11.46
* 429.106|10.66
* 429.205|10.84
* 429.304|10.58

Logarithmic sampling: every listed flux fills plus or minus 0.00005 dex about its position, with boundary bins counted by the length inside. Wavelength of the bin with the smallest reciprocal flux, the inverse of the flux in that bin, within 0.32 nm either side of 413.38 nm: 413.109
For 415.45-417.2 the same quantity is 415.685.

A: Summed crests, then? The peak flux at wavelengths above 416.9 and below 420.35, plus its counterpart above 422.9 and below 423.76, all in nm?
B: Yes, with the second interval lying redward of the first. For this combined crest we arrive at 23.3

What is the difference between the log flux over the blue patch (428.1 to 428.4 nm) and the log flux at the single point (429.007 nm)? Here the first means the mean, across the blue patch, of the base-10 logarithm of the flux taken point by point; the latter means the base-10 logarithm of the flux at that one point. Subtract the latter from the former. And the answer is -0.05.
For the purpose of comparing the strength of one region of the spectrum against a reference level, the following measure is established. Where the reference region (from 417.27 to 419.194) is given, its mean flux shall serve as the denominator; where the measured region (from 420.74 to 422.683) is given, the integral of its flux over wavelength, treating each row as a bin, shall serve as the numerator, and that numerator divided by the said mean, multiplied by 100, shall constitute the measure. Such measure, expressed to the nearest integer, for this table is 191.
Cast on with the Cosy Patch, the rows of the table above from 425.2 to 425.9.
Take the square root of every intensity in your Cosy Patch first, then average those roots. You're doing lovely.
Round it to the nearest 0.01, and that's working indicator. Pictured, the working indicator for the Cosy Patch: 3.19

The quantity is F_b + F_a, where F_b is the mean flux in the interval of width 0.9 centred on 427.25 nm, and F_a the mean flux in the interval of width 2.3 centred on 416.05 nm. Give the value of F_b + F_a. 21.1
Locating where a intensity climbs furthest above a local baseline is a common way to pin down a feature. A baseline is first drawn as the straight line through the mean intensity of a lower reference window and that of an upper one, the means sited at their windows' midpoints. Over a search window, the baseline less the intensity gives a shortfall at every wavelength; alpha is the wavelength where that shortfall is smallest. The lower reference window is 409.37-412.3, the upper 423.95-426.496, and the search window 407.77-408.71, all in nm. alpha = 408.474 nm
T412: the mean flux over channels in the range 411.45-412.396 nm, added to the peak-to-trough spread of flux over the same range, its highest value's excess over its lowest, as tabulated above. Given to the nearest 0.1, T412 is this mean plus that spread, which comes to 14.9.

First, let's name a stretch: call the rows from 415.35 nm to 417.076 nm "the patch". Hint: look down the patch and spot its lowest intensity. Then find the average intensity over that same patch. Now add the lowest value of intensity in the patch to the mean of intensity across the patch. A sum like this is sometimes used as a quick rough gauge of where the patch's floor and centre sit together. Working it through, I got 18.7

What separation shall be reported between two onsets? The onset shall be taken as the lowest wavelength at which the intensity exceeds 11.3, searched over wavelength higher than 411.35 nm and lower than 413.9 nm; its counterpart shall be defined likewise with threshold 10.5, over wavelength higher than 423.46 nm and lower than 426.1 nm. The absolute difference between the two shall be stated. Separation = 12.31 nm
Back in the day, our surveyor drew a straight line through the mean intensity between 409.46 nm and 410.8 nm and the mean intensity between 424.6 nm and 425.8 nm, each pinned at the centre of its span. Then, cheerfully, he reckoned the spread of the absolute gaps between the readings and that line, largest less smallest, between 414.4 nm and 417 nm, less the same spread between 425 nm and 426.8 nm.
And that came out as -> 2.1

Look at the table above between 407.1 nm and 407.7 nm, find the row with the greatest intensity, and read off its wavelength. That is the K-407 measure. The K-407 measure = 407.160 nm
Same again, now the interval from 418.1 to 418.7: 418.278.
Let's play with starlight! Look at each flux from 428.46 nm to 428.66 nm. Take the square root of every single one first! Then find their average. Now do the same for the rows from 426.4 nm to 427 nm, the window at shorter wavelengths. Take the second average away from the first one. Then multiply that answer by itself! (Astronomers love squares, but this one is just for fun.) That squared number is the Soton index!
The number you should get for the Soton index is 0.000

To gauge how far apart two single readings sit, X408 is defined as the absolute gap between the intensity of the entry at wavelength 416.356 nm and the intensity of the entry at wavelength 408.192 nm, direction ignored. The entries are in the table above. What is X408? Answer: 2.6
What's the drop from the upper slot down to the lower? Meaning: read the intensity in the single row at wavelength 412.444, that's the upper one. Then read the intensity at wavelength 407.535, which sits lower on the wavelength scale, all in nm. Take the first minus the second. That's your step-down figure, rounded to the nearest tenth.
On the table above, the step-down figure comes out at -0.4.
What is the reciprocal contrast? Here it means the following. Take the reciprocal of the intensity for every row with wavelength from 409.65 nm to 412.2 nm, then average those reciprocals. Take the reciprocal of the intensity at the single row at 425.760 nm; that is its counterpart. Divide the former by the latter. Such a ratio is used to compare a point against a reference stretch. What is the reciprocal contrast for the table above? 0.83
